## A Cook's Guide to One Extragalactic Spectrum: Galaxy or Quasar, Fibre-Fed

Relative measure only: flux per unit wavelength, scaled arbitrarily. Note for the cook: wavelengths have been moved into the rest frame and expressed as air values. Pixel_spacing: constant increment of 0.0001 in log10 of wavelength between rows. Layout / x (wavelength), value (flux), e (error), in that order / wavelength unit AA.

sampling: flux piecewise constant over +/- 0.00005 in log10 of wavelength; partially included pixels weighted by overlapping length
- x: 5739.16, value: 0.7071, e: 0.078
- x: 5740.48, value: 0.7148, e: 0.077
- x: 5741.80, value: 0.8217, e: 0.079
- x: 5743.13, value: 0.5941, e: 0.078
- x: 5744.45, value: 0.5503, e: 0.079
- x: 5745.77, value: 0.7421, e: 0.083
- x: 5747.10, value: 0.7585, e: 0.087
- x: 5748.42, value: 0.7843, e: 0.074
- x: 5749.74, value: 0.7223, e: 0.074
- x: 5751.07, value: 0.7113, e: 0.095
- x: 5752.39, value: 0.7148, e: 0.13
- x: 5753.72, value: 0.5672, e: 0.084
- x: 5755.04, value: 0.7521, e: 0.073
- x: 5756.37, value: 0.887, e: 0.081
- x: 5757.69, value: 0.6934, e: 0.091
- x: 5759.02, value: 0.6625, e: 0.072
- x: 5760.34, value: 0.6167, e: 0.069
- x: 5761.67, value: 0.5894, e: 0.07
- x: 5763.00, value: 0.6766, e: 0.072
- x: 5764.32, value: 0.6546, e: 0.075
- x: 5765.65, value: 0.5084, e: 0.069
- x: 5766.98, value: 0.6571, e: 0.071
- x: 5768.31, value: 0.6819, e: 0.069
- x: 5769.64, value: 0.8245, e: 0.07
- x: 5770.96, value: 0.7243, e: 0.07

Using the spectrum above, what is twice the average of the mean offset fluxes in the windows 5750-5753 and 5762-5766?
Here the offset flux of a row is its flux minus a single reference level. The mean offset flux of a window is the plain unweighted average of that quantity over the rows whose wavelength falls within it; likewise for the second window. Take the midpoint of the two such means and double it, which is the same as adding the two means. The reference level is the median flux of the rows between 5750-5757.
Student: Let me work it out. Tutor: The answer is -0.10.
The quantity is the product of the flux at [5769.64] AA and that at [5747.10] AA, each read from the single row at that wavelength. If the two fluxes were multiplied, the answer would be 0.63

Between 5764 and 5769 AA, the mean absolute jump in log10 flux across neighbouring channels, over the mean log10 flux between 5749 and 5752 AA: -0.55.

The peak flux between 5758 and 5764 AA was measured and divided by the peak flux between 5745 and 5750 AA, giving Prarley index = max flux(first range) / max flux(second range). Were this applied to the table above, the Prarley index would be 0.86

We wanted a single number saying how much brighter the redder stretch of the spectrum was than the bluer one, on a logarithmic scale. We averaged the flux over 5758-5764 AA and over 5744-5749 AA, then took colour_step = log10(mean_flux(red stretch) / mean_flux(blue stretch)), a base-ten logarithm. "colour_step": -0.047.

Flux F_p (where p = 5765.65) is 0.5084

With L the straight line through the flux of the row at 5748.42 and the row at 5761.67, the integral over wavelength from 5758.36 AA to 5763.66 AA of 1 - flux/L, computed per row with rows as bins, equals -0.34 AA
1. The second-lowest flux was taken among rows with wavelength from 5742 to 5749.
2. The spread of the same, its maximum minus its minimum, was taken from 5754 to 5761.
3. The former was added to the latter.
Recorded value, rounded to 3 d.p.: 0.864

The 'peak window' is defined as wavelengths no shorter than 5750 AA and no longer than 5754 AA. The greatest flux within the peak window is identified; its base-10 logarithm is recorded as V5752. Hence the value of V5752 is -0.15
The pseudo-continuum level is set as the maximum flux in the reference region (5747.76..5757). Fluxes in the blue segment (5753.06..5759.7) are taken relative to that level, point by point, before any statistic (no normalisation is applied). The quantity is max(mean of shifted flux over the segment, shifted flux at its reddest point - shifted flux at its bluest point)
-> 0.10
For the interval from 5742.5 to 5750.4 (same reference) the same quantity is 0.13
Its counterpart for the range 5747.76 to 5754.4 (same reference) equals -0.19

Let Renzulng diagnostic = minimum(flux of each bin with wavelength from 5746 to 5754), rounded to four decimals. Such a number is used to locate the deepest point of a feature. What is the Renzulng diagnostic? 0.5672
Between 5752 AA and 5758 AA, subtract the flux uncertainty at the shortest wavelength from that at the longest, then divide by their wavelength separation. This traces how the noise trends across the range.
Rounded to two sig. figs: -0.0074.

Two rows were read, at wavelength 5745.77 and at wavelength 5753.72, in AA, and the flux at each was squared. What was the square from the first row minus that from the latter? 0.23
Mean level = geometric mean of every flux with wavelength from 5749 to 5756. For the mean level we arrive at 0.69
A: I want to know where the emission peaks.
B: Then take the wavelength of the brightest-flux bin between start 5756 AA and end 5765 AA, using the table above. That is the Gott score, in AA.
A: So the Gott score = 5756.37 AA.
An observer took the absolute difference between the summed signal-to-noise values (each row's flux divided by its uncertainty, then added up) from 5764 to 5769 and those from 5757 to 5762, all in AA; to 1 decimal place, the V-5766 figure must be 1.1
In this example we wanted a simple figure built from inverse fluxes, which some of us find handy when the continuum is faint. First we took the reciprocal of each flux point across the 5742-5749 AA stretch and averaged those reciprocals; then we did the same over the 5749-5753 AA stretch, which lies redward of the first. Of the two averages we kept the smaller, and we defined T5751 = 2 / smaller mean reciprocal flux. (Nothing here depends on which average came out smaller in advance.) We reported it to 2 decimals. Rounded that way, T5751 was 1.43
